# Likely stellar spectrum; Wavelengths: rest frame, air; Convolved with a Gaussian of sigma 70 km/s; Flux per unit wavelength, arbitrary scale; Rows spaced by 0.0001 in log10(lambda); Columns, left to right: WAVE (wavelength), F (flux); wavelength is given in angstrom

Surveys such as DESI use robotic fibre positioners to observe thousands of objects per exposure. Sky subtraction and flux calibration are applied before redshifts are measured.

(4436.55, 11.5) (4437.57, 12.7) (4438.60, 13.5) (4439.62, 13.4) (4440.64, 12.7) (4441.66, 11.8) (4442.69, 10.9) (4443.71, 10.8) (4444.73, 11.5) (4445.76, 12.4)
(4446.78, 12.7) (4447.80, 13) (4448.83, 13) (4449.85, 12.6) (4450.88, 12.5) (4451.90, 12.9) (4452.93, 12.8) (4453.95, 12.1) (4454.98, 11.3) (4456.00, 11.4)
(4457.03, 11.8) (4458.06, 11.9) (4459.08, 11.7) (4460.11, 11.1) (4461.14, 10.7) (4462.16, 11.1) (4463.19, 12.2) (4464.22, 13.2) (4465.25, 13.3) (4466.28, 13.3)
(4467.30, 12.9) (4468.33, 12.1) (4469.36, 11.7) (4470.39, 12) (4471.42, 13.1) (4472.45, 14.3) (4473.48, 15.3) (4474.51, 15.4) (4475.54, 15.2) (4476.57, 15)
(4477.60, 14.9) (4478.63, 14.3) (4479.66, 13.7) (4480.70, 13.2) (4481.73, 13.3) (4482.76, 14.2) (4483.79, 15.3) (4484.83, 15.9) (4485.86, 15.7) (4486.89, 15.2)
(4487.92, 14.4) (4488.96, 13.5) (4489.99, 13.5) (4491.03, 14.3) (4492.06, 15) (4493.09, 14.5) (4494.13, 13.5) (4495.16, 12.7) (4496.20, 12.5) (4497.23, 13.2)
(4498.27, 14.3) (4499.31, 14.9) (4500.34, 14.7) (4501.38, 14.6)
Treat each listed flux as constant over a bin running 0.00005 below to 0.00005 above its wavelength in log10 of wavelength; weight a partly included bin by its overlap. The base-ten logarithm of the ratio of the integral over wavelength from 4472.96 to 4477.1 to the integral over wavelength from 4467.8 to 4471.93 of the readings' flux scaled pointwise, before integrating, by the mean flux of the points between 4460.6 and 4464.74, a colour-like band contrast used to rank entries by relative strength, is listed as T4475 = 0.10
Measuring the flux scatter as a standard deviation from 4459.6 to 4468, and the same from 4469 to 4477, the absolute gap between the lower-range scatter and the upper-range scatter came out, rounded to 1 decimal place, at 0.4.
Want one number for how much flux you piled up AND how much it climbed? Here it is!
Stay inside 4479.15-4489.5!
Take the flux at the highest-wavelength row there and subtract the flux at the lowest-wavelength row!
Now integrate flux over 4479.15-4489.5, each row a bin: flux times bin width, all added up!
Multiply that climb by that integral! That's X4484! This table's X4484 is -30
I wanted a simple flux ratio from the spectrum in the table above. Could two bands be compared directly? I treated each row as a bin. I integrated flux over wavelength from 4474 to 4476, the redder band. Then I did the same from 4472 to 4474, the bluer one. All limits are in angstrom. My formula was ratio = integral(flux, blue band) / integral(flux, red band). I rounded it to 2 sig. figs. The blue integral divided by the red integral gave 0.97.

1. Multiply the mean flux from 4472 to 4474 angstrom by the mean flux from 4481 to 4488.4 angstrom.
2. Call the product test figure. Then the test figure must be 220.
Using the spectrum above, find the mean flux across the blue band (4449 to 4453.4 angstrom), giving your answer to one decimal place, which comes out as 12.7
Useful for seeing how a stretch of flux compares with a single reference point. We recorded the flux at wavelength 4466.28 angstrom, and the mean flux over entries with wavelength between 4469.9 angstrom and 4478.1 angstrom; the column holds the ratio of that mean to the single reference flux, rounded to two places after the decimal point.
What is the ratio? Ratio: 1.08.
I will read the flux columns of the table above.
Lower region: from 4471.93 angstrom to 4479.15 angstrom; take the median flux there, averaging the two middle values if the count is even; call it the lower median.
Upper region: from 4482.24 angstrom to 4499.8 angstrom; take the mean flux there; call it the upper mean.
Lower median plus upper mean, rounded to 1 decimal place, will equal 29.3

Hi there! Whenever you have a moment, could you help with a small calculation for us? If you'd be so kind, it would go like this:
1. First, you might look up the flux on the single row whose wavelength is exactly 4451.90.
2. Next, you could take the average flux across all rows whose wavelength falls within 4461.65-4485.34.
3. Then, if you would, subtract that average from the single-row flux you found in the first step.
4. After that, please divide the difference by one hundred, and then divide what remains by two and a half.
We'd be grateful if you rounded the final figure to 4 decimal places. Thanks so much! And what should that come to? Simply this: -0.0032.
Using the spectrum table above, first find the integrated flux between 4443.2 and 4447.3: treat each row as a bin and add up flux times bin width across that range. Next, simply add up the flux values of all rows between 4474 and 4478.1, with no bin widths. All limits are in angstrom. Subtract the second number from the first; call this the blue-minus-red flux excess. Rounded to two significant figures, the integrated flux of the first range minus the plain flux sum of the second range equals -12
